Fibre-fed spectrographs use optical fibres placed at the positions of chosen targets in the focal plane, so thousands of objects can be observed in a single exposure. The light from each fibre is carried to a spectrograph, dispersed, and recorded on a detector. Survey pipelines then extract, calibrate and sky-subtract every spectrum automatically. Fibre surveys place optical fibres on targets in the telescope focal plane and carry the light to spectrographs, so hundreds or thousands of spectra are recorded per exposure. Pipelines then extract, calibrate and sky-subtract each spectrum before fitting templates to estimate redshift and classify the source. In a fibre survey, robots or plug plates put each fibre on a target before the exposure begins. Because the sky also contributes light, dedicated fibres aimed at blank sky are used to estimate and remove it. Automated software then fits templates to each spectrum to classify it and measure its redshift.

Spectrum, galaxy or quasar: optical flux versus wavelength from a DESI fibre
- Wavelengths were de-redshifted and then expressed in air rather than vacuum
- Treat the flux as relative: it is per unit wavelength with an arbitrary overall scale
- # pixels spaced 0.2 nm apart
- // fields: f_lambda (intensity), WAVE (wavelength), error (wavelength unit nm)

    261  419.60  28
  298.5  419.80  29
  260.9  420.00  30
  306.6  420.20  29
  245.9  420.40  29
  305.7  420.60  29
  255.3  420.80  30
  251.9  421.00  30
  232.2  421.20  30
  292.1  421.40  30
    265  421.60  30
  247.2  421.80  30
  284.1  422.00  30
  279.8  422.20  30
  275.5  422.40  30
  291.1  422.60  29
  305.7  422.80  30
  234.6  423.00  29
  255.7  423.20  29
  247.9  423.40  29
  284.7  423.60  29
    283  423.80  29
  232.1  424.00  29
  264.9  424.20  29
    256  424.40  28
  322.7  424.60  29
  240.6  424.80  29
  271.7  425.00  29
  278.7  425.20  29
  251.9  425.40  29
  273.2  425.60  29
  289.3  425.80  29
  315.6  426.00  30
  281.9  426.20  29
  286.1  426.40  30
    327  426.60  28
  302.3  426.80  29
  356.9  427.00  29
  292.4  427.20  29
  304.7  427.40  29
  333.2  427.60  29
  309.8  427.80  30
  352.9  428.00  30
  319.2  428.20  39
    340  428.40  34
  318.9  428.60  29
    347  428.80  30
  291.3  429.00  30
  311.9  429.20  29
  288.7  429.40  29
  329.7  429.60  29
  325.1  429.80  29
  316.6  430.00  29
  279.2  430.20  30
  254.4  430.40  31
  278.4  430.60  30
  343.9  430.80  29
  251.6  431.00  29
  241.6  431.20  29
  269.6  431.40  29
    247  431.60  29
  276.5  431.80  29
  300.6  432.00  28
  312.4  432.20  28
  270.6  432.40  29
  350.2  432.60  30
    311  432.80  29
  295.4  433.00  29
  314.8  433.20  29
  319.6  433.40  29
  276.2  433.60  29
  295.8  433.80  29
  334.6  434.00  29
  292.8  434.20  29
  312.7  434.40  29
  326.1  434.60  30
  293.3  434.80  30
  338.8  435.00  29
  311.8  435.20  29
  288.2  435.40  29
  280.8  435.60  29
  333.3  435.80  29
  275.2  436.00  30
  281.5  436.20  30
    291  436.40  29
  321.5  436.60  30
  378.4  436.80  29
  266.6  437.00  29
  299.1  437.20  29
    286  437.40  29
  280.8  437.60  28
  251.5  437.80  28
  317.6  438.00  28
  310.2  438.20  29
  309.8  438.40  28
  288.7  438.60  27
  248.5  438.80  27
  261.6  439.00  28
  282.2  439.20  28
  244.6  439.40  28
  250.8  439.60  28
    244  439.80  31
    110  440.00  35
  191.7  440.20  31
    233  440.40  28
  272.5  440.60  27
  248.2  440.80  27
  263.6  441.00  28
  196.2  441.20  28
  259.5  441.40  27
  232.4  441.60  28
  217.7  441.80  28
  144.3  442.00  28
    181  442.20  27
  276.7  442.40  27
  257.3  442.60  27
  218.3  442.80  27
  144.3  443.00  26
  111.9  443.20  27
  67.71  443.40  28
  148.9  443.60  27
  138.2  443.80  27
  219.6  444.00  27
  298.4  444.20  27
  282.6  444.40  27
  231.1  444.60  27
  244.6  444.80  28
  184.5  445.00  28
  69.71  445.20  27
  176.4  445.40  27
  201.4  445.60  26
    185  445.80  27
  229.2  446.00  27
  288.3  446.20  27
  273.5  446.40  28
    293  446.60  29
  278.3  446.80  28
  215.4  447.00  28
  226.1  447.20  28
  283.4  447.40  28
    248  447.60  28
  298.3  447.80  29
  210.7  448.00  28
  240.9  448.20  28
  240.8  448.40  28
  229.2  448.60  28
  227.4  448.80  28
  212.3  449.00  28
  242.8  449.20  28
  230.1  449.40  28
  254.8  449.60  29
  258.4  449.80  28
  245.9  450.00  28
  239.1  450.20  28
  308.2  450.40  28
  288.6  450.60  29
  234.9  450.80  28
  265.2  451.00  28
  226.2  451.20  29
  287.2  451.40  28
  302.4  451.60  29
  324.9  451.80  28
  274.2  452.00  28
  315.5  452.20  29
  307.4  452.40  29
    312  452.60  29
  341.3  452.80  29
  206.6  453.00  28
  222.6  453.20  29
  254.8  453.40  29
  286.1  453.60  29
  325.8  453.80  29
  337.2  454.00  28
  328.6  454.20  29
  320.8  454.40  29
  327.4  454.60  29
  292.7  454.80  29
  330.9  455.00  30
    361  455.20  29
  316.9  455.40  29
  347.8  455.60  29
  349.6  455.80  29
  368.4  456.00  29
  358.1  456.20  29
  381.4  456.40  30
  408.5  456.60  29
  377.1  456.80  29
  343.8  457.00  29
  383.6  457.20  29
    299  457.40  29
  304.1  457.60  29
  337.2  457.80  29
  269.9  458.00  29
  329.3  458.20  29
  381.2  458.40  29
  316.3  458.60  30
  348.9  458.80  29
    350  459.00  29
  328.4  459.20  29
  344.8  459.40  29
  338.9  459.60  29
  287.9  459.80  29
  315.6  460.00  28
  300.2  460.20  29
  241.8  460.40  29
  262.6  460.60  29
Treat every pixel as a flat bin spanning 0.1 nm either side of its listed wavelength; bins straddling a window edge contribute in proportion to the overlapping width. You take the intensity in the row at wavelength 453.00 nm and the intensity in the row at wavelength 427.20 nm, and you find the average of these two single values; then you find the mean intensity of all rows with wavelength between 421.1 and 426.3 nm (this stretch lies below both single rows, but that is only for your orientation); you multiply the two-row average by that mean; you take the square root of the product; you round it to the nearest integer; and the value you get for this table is 260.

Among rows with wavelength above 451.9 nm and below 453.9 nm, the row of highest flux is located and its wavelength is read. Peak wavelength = 452.80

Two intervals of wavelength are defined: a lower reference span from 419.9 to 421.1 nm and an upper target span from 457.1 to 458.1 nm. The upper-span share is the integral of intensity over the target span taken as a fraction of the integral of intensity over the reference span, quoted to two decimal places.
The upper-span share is 0.98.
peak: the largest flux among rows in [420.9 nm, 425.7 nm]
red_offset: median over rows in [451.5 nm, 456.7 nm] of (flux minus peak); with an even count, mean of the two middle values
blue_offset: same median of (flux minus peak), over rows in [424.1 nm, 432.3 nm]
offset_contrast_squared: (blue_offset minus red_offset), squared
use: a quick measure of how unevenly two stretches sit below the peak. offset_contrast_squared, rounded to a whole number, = 1086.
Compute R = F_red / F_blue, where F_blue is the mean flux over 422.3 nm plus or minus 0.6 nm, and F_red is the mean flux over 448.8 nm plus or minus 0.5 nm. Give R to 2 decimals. 0.82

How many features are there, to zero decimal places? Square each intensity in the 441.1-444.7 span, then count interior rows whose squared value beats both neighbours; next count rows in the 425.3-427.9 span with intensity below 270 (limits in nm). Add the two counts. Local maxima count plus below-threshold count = 5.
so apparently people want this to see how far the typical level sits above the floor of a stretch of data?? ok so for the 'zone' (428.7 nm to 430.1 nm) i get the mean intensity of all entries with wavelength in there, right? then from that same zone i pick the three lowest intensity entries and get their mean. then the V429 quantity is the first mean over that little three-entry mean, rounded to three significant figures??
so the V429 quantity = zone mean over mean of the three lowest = 1.06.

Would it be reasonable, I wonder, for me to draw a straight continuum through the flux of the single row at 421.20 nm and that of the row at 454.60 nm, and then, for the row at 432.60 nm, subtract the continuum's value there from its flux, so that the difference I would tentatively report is 86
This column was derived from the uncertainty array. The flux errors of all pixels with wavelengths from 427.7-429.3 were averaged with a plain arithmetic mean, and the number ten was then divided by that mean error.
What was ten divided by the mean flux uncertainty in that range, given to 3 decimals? 0.319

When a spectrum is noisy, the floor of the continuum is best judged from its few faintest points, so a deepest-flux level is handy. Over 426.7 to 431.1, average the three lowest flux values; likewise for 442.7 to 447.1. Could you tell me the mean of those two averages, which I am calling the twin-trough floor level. 172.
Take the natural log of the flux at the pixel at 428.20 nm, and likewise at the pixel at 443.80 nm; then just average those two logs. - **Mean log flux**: 5.35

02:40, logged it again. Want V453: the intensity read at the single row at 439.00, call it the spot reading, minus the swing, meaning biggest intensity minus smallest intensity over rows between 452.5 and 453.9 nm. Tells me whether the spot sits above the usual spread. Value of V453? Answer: 127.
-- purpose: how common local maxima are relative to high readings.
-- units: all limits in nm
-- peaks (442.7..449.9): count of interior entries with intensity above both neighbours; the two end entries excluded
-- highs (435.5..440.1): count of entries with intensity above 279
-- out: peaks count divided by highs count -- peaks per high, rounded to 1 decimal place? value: 0.7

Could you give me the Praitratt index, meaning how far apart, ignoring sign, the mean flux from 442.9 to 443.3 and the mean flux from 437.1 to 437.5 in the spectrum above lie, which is 164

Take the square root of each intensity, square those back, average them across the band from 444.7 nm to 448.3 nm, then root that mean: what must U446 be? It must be 15.2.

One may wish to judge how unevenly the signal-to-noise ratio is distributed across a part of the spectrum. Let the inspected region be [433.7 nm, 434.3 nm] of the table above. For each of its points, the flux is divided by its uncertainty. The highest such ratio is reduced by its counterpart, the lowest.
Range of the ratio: 1.4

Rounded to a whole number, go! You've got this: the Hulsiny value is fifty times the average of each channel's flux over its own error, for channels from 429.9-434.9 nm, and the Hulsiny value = 505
